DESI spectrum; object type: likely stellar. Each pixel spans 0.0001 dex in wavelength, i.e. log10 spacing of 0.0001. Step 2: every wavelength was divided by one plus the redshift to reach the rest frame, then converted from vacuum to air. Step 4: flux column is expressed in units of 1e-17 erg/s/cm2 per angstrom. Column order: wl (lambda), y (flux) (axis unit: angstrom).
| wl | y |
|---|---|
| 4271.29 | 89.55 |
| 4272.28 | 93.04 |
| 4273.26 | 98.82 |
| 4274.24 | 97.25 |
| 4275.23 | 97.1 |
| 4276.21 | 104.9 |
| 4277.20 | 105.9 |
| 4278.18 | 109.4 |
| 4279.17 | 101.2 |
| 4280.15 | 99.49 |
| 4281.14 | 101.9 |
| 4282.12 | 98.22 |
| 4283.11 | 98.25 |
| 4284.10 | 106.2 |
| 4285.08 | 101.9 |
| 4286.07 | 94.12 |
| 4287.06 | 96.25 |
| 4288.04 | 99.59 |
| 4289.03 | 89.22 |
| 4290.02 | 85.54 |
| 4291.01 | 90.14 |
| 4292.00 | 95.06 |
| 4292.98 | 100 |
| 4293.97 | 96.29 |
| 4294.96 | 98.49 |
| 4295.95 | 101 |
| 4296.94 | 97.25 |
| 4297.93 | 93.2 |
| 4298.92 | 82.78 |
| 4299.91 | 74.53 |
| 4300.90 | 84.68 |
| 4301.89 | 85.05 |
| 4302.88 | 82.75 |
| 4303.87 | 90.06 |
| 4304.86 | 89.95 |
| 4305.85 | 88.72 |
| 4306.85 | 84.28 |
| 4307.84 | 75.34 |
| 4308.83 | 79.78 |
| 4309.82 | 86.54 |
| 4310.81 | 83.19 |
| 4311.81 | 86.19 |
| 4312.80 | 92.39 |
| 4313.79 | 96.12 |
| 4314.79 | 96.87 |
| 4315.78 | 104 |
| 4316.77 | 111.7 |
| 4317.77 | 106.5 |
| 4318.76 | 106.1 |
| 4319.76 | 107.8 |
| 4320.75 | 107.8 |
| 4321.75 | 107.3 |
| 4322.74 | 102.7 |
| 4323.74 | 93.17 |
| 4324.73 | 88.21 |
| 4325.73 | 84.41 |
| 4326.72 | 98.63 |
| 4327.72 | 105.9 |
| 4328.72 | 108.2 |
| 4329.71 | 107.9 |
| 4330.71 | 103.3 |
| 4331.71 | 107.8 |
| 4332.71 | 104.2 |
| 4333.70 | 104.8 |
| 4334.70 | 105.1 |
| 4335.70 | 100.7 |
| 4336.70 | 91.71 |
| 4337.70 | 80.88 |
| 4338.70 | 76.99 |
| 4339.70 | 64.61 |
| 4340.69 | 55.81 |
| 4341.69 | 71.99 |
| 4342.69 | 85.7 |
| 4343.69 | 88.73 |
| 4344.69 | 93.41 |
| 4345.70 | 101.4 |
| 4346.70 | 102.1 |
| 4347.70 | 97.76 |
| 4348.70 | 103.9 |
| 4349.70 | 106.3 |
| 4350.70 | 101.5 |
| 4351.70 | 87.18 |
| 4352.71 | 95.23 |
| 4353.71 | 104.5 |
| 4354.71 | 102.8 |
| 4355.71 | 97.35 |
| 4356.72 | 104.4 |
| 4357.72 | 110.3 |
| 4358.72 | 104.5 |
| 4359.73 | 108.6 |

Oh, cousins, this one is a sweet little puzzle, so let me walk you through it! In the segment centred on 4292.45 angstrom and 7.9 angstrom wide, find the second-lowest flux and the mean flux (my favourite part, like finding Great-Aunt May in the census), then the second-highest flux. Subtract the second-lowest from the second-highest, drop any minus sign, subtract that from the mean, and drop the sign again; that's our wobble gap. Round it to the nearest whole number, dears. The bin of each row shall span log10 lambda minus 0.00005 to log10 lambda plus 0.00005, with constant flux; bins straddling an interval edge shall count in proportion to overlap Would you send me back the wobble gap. 84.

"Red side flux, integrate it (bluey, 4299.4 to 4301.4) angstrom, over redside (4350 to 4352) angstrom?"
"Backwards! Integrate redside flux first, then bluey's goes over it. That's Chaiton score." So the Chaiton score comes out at 0.83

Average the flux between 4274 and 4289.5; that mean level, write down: 100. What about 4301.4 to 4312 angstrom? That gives 85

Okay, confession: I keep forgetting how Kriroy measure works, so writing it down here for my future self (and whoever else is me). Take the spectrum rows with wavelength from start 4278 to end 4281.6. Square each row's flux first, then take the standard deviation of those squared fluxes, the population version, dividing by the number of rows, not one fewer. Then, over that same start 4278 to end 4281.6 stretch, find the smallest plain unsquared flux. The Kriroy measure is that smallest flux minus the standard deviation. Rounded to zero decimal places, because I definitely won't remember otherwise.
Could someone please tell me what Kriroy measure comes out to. -697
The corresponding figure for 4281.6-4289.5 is -839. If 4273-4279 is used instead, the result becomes -877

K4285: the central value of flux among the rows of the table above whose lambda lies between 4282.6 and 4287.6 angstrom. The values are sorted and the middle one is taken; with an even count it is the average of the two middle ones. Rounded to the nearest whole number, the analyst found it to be 98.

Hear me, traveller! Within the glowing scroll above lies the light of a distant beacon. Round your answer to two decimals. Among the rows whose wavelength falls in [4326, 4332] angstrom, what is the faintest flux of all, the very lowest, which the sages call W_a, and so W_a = 98.63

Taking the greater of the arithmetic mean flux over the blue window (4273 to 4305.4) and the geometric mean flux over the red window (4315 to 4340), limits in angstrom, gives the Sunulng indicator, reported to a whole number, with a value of 98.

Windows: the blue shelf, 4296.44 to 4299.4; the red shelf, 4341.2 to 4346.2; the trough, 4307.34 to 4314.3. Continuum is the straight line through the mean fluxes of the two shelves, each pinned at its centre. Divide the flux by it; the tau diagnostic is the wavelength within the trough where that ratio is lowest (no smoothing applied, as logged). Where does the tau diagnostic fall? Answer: 4307.84 angstrom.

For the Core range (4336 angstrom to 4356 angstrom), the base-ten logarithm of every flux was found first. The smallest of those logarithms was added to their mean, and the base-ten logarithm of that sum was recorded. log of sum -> 0.568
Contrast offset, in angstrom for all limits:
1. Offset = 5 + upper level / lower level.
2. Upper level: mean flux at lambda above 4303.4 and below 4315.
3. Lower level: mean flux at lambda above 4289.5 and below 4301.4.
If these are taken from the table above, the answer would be 5.95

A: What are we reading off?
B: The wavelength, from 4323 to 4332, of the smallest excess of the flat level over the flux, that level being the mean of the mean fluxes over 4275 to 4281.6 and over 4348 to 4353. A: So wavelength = 4328.72 angstrom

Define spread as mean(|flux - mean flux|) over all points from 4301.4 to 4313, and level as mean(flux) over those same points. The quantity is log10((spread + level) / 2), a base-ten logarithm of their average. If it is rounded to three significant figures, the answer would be 1.65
